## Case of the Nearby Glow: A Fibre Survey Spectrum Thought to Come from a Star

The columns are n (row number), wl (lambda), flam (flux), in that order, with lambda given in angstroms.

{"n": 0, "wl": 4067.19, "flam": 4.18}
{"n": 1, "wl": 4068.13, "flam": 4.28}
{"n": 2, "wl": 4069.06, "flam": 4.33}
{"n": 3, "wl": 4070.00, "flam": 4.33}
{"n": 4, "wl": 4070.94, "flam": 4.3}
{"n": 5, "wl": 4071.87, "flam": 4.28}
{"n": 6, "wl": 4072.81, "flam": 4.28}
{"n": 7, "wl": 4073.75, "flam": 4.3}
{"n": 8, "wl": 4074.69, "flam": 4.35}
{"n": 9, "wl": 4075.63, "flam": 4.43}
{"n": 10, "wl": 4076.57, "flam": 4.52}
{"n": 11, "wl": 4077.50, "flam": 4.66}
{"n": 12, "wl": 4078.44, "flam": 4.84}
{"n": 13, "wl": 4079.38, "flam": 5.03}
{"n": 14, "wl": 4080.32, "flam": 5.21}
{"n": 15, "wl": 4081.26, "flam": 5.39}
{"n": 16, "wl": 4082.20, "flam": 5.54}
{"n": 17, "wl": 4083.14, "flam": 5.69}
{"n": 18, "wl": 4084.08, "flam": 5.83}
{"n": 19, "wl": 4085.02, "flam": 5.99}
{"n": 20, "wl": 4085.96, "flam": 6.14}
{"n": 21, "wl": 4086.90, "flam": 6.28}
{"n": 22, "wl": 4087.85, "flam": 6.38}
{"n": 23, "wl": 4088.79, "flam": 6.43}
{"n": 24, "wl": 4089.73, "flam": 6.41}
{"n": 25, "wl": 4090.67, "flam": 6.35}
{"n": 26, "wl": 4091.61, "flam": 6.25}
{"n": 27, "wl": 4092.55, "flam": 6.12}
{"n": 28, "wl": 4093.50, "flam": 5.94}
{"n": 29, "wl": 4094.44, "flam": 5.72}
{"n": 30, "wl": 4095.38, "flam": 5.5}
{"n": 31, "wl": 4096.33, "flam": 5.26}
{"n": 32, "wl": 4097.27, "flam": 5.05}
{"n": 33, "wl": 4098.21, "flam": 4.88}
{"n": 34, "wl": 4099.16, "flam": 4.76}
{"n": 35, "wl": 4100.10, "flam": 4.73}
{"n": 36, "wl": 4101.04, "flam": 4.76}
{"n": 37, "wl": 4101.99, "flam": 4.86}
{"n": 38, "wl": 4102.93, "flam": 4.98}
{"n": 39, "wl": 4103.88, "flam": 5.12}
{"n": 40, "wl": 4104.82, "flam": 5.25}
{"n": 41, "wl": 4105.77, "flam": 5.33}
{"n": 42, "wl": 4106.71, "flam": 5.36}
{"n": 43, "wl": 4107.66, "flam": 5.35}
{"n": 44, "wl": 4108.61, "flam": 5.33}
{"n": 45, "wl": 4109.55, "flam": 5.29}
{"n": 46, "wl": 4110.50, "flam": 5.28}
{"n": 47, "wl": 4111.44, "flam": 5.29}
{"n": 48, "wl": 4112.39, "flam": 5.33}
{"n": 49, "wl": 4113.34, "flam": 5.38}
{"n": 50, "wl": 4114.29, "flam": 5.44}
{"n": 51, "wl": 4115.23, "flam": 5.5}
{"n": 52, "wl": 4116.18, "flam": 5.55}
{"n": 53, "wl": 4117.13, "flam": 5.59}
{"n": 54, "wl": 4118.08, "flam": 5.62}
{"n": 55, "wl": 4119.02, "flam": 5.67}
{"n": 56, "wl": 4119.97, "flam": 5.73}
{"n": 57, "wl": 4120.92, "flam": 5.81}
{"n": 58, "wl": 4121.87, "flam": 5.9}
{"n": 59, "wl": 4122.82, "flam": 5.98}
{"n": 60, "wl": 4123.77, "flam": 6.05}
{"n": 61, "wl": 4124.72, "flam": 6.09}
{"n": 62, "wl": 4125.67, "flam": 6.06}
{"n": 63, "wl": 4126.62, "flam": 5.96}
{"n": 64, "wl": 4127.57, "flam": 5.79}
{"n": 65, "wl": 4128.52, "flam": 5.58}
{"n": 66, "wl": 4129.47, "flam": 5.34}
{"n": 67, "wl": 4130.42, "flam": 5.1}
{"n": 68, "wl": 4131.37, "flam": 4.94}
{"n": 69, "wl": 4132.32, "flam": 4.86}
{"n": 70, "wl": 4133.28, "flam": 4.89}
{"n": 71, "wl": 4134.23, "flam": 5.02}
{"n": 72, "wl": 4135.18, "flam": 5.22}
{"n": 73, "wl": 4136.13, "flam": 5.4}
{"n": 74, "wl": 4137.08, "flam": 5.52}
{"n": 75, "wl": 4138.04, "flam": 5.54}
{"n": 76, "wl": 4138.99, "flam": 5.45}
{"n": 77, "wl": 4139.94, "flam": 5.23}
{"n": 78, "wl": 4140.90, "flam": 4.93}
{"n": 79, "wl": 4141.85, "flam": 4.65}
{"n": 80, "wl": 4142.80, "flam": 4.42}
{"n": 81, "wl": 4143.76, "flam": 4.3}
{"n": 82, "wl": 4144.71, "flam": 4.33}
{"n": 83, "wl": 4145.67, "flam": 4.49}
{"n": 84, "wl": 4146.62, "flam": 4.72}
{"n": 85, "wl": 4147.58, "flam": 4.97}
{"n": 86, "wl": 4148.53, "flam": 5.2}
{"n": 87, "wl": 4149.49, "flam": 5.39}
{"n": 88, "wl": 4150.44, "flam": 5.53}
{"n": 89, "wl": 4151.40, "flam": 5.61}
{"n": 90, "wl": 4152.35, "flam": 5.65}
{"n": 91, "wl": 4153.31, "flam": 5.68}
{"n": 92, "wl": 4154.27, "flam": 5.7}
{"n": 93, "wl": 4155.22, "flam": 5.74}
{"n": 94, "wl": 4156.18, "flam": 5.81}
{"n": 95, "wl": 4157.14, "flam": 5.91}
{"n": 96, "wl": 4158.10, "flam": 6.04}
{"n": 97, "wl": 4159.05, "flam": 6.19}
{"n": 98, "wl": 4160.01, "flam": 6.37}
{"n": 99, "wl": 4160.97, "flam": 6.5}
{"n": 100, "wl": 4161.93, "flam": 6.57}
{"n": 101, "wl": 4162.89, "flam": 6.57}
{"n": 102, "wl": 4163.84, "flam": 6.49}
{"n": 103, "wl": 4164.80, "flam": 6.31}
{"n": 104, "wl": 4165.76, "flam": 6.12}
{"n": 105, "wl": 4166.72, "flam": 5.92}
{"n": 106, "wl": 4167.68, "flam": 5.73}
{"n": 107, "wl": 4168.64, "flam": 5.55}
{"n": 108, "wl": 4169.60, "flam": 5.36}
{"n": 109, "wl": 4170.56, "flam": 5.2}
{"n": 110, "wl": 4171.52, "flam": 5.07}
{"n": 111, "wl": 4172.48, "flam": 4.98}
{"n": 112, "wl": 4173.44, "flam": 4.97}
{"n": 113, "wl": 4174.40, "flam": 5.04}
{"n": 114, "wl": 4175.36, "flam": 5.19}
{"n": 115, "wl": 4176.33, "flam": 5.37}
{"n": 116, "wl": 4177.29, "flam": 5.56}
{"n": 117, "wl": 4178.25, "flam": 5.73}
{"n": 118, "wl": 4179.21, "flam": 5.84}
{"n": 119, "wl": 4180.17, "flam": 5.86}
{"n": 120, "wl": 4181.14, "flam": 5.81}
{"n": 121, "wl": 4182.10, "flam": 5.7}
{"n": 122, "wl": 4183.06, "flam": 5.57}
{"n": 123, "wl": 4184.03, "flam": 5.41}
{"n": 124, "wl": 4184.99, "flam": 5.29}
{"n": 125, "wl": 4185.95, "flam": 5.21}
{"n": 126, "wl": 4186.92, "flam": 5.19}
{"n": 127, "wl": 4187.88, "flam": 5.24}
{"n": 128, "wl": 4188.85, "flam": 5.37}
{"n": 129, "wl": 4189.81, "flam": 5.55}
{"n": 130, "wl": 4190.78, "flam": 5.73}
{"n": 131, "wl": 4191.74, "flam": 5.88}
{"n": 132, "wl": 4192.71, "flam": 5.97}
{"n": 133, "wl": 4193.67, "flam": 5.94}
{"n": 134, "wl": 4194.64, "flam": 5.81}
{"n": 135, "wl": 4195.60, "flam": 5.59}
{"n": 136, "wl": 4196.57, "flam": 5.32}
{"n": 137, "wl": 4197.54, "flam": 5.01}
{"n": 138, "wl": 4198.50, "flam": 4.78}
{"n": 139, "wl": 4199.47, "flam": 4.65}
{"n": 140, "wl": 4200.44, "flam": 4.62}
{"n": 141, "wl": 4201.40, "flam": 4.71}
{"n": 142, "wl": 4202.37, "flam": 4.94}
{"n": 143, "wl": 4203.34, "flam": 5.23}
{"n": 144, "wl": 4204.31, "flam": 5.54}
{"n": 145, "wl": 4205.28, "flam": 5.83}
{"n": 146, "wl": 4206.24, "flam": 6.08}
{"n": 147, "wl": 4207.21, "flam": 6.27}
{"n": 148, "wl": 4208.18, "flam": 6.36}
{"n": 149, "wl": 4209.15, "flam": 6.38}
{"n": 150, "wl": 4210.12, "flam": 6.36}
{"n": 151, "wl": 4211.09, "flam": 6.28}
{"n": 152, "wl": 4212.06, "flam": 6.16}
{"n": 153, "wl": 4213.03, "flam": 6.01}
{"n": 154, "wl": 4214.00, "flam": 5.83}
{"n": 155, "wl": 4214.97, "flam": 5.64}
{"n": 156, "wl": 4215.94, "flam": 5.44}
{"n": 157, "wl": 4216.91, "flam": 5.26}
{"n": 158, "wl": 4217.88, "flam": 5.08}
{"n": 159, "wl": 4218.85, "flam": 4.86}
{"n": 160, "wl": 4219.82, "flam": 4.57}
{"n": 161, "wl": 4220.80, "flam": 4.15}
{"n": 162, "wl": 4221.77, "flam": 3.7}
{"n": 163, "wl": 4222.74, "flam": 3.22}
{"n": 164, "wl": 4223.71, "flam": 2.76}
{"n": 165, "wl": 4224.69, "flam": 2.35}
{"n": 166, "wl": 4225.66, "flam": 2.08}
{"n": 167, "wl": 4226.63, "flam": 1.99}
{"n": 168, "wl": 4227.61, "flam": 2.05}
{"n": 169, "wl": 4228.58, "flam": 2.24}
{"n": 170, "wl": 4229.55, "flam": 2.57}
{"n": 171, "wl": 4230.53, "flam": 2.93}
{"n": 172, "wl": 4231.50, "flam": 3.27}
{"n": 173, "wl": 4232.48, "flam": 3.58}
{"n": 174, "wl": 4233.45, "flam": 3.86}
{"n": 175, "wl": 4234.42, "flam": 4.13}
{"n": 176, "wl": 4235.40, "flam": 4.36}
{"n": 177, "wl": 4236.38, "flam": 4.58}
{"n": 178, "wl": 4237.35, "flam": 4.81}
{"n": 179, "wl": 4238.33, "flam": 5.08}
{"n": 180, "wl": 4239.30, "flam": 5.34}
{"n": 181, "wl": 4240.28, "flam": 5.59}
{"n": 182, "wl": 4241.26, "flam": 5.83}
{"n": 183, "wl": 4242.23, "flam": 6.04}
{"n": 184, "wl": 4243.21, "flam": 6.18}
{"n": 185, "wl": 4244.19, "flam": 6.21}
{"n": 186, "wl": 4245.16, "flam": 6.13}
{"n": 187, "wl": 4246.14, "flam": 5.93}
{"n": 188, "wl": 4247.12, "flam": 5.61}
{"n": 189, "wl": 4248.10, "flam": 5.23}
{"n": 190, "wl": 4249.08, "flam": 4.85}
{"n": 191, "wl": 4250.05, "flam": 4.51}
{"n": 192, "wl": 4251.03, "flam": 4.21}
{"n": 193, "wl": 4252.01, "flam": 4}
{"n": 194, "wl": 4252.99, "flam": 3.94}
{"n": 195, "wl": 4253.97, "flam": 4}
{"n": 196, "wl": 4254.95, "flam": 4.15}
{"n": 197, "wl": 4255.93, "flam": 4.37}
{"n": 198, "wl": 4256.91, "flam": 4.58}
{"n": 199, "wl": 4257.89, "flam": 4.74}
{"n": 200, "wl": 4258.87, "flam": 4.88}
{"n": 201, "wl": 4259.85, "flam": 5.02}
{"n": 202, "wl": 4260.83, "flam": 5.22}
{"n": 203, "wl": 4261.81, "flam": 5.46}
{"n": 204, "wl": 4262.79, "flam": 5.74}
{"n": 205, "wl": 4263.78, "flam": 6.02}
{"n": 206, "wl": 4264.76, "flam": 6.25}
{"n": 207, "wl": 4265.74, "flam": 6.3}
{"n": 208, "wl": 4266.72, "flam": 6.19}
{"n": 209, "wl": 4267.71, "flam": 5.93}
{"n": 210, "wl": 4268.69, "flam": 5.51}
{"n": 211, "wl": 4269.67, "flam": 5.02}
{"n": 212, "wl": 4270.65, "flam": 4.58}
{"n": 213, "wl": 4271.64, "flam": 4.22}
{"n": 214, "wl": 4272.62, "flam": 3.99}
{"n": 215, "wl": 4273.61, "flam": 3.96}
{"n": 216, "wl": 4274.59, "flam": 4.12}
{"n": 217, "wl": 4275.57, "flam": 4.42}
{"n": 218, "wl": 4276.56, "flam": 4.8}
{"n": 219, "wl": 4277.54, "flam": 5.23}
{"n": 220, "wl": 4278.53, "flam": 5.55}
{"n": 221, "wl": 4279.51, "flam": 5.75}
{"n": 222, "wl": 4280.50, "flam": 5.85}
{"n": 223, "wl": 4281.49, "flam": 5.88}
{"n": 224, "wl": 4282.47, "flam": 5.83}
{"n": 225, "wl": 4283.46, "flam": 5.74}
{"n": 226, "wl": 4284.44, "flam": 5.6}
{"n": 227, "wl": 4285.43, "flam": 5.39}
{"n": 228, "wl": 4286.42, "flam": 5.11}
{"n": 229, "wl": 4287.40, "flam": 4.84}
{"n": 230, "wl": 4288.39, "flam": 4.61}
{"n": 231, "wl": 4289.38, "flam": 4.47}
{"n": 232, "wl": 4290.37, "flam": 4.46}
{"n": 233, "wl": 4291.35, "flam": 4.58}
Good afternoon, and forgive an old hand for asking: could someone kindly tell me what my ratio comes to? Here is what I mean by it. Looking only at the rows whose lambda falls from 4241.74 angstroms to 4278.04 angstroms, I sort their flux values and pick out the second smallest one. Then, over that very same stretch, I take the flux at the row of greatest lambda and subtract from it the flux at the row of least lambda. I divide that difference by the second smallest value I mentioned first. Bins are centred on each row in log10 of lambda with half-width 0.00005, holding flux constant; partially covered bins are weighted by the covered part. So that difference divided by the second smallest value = -0.2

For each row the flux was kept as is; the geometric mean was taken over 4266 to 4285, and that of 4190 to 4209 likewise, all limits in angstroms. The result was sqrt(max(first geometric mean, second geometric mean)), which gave 2.34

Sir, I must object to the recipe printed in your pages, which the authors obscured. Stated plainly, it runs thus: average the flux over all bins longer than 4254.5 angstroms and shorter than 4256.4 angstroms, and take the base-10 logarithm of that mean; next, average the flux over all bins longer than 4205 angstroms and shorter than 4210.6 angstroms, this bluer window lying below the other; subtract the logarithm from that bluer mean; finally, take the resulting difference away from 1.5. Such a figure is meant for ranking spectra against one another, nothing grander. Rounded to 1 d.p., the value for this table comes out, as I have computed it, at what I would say -4.1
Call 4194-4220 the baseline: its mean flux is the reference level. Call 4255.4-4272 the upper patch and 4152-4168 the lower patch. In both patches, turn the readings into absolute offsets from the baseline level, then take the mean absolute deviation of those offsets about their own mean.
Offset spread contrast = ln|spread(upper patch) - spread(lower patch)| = -4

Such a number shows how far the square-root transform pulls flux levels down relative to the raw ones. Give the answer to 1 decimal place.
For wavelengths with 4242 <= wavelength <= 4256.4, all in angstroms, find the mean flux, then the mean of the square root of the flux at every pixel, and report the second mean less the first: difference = -2.8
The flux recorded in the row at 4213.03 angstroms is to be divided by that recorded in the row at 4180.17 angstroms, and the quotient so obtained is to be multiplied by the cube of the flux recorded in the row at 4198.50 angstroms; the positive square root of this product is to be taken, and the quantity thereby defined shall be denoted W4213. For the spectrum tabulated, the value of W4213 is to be 10.6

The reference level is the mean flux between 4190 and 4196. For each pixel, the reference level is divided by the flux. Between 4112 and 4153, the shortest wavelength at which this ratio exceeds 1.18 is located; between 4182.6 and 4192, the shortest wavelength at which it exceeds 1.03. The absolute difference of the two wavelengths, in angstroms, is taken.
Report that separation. 50.7 angstroms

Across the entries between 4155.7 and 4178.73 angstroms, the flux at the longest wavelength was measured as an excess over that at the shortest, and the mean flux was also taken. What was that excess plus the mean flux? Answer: 5.69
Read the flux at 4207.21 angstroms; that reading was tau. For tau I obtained 6.27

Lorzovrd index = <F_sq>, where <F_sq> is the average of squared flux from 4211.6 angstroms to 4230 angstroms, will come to 18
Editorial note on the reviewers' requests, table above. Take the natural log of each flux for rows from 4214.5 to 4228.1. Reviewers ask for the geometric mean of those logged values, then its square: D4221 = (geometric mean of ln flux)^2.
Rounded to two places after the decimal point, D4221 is 1.44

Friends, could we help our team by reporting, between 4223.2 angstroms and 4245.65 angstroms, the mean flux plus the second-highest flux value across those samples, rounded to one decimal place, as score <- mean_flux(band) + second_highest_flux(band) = 10.3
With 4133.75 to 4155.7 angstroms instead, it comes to 10.9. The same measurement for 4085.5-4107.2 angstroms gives 12.0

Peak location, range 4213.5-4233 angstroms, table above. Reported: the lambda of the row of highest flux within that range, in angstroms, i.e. 4214.00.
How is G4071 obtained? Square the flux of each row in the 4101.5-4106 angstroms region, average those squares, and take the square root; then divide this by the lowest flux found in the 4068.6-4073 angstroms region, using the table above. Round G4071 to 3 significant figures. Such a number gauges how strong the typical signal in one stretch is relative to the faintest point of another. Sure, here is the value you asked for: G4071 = 1.19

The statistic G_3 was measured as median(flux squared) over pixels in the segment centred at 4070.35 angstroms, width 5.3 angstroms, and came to 18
